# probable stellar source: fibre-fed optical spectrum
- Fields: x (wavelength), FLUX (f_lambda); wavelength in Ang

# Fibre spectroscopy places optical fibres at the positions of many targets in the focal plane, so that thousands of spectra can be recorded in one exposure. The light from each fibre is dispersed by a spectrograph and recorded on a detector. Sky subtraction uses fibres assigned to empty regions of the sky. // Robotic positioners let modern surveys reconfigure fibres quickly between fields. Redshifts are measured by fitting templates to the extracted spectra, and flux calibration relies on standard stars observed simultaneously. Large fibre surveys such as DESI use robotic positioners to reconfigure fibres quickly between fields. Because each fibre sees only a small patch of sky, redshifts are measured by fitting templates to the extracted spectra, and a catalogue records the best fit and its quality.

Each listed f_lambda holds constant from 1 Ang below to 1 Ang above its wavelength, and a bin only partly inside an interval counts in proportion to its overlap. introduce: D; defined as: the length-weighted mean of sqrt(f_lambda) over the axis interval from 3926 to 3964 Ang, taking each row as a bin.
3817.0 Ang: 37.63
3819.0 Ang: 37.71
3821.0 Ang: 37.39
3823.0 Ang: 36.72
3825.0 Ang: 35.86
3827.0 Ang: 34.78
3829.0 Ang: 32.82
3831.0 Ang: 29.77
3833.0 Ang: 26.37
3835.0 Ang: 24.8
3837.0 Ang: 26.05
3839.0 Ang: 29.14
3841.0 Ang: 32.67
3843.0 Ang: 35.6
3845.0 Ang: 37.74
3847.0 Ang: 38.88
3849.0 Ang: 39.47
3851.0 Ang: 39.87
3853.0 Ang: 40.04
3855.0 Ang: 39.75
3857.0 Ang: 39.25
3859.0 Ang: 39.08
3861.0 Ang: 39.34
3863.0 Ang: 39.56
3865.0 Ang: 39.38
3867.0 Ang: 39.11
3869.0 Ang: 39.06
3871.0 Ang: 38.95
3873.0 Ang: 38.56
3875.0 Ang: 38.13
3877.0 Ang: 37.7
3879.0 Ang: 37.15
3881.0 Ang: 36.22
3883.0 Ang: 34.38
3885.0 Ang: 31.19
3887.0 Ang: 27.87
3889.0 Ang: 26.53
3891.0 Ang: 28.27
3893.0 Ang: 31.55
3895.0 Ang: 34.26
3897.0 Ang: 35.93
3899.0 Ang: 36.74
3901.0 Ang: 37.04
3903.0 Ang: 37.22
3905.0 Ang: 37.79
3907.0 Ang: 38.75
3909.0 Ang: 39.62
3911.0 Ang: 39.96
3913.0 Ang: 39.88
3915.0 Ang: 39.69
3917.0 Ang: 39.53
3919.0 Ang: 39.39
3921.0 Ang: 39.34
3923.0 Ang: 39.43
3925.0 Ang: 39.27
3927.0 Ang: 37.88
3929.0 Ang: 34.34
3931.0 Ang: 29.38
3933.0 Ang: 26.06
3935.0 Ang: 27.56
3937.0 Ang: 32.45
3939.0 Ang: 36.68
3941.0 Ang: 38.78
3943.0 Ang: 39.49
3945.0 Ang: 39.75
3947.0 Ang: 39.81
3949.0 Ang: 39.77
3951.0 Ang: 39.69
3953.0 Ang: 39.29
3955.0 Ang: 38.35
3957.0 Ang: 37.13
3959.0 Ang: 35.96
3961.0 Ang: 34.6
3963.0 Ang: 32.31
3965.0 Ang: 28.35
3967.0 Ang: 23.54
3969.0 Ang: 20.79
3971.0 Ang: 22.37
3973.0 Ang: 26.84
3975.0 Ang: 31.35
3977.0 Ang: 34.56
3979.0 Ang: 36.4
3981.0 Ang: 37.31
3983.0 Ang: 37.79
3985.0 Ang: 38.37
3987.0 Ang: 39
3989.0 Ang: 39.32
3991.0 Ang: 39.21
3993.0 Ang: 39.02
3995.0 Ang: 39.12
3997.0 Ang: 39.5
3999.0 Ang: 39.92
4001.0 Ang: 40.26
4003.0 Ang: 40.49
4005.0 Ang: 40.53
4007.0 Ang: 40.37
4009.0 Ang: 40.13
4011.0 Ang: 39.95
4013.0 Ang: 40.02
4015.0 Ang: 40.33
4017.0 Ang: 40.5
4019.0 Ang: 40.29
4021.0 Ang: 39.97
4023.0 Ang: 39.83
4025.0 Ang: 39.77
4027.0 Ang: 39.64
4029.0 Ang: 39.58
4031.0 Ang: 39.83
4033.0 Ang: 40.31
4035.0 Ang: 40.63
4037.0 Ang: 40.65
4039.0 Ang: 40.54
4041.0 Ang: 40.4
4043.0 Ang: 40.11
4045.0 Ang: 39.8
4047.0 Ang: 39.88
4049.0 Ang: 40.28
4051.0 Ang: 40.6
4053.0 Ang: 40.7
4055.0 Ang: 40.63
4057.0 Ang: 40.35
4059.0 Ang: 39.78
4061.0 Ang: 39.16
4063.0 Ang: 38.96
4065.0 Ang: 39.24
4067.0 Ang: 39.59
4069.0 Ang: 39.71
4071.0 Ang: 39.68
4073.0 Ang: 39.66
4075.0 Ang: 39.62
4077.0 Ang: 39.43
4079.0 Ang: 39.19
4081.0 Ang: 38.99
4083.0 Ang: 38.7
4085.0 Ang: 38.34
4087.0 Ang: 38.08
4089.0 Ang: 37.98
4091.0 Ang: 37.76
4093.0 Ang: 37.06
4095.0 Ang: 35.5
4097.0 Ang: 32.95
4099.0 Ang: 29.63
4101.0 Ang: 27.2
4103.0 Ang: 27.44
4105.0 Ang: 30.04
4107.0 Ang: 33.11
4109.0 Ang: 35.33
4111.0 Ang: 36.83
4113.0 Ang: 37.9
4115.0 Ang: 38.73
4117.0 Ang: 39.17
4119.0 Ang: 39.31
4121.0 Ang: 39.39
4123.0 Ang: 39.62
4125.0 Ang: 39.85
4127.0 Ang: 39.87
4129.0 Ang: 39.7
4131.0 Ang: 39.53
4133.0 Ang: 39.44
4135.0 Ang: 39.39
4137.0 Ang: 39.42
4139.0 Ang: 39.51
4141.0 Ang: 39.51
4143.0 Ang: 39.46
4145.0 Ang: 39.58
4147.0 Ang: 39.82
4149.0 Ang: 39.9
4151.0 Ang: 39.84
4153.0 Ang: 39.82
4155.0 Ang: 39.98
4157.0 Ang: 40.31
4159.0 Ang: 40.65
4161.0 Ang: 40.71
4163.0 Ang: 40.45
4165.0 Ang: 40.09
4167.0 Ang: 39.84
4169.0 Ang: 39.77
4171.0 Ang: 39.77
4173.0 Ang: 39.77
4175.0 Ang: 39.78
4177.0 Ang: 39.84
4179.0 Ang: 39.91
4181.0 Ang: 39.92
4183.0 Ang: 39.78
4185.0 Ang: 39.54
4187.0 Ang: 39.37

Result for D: 5.97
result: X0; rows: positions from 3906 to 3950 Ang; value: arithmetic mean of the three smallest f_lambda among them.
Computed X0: 28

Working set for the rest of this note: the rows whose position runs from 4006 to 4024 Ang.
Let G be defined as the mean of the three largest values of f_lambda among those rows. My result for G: 40.4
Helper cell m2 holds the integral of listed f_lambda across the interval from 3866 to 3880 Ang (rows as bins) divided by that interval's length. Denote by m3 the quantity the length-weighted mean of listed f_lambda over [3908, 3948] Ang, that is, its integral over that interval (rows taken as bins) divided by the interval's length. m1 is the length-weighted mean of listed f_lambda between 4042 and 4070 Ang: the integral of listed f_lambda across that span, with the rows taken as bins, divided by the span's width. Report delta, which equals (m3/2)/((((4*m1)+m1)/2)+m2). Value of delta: 0.134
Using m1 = 39.9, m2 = 38.4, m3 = 36.9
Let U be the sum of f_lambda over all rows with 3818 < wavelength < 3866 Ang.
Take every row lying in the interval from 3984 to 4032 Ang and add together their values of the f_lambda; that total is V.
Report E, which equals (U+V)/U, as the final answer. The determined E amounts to 2.12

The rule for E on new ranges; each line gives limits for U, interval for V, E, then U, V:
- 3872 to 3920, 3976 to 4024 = 2.09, 863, 942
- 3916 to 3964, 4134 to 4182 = 2.09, 876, 957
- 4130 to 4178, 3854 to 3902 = 1.90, 956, 865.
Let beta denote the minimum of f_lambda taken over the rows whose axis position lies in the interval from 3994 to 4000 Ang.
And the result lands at 39.12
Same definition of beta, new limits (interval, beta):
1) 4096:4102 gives 27.2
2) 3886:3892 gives 26.53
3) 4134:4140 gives 39.39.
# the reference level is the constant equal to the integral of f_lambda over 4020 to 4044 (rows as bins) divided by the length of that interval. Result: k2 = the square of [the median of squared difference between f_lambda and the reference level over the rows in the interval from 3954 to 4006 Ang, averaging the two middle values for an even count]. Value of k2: 43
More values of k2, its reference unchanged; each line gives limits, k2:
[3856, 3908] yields 50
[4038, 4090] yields 0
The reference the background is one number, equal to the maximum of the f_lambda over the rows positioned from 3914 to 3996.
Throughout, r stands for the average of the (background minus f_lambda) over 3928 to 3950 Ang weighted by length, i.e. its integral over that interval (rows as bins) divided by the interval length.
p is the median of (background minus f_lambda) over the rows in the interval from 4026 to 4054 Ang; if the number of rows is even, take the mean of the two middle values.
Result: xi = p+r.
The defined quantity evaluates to 4.4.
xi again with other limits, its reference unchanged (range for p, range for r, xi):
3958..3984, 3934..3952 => 10.2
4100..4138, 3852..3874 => 1.0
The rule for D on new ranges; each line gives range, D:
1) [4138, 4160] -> 6.31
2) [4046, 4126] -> 6.13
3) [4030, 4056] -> 6.35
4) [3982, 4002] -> 6.26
